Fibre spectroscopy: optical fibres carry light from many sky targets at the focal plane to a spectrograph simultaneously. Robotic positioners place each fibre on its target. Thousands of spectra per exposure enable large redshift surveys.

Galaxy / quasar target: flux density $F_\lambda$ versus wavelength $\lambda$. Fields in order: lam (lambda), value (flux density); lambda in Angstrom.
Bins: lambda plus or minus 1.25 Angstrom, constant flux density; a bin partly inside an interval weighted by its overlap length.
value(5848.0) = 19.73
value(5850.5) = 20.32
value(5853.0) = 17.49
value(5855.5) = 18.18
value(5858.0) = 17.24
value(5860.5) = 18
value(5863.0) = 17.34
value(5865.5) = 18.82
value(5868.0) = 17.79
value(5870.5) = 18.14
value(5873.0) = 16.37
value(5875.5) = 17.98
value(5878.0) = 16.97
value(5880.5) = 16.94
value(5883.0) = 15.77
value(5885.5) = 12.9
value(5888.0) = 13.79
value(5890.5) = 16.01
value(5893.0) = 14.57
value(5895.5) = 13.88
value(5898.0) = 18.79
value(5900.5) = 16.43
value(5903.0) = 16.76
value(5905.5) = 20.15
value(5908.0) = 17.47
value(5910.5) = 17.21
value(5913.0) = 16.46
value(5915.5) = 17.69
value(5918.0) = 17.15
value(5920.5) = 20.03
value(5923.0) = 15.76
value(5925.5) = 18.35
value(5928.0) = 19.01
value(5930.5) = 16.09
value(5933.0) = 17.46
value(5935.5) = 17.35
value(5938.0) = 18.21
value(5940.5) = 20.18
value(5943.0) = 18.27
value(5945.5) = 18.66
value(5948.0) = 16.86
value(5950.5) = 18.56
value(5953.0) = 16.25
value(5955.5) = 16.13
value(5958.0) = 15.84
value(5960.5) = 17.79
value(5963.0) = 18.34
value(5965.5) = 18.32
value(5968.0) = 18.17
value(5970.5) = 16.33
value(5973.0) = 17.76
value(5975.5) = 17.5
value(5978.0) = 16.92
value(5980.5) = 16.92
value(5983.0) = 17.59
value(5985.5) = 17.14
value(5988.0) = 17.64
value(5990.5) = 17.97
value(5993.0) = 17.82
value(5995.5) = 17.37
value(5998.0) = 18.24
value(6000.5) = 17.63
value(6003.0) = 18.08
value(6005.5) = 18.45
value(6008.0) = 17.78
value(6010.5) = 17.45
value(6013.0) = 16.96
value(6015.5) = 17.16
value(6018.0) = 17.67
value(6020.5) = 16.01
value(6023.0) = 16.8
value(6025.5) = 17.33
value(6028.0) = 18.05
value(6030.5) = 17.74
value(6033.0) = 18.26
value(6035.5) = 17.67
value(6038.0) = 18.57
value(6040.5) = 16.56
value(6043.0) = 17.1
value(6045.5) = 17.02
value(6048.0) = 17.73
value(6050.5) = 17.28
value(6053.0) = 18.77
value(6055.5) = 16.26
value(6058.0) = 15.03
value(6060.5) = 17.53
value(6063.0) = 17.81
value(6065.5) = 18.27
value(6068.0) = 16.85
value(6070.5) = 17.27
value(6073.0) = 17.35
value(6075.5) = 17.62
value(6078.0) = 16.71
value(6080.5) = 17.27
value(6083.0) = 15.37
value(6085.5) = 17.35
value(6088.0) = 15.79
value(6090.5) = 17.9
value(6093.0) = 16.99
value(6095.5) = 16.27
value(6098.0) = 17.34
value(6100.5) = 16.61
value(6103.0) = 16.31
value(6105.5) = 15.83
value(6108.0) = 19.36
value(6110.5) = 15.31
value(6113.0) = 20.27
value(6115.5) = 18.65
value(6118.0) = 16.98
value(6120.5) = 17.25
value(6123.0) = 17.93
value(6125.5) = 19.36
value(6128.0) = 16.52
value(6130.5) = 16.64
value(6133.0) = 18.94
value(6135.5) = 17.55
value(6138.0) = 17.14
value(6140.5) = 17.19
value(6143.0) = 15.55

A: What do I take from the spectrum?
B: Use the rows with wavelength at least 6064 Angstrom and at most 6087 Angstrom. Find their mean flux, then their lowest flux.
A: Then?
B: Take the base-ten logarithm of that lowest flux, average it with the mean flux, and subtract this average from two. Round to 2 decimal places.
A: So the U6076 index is -7.15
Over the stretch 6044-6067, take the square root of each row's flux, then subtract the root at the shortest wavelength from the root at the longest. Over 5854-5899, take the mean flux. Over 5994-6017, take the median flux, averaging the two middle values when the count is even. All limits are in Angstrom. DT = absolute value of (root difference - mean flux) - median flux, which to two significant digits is -1.1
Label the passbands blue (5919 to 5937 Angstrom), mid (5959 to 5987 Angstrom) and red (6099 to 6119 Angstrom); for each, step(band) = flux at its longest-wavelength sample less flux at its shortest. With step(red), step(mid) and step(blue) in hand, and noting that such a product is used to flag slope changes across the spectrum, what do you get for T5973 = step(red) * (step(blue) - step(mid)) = -0.8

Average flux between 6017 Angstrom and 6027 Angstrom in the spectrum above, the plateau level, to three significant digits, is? 17.0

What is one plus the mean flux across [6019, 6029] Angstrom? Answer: 18.0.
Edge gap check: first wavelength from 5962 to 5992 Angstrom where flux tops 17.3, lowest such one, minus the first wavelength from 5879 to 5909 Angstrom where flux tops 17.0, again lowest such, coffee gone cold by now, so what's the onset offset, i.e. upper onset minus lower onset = 65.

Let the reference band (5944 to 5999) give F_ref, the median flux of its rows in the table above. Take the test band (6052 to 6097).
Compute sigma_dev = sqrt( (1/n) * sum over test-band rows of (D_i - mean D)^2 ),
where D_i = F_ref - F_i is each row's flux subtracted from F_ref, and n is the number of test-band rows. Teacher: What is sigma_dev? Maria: 0.96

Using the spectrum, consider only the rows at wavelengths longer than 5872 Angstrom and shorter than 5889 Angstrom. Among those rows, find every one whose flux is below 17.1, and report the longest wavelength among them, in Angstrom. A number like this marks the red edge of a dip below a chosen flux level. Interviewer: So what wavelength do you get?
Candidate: 5888.0 Angstrom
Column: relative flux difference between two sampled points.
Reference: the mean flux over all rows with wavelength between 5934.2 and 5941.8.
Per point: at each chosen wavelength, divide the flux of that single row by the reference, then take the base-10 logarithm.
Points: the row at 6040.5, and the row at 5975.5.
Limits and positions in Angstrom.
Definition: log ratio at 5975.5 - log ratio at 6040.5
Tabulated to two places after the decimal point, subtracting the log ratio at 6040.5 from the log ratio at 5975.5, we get 0.02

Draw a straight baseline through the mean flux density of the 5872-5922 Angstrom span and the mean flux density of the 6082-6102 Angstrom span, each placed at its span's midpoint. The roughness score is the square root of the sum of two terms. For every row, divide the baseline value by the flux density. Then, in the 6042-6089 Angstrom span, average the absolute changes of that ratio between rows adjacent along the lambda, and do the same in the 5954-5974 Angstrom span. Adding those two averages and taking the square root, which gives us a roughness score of 0.335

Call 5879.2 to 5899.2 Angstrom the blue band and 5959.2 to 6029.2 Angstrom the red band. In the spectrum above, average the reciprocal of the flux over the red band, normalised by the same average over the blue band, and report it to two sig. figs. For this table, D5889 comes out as 0.86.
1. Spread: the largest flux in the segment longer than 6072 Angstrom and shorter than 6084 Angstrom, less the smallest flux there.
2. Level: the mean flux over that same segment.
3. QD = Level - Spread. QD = 14.6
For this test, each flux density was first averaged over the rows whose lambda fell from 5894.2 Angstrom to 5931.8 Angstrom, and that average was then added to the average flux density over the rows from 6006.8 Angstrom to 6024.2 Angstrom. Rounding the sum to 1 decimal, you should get 34.5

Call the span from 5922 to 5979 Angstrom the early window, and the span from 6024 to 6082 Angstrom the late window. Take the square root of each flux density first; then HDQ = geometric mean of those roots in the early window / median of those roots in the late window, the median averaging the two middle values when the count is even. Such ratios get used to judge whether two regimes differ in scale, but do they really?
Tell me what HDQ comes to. 1.01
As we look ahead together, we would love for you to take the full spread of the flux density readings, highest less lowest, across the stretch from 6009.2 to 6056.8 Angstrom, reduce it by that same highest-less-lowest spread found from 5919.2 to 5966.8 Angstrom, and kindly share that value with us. -1.7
